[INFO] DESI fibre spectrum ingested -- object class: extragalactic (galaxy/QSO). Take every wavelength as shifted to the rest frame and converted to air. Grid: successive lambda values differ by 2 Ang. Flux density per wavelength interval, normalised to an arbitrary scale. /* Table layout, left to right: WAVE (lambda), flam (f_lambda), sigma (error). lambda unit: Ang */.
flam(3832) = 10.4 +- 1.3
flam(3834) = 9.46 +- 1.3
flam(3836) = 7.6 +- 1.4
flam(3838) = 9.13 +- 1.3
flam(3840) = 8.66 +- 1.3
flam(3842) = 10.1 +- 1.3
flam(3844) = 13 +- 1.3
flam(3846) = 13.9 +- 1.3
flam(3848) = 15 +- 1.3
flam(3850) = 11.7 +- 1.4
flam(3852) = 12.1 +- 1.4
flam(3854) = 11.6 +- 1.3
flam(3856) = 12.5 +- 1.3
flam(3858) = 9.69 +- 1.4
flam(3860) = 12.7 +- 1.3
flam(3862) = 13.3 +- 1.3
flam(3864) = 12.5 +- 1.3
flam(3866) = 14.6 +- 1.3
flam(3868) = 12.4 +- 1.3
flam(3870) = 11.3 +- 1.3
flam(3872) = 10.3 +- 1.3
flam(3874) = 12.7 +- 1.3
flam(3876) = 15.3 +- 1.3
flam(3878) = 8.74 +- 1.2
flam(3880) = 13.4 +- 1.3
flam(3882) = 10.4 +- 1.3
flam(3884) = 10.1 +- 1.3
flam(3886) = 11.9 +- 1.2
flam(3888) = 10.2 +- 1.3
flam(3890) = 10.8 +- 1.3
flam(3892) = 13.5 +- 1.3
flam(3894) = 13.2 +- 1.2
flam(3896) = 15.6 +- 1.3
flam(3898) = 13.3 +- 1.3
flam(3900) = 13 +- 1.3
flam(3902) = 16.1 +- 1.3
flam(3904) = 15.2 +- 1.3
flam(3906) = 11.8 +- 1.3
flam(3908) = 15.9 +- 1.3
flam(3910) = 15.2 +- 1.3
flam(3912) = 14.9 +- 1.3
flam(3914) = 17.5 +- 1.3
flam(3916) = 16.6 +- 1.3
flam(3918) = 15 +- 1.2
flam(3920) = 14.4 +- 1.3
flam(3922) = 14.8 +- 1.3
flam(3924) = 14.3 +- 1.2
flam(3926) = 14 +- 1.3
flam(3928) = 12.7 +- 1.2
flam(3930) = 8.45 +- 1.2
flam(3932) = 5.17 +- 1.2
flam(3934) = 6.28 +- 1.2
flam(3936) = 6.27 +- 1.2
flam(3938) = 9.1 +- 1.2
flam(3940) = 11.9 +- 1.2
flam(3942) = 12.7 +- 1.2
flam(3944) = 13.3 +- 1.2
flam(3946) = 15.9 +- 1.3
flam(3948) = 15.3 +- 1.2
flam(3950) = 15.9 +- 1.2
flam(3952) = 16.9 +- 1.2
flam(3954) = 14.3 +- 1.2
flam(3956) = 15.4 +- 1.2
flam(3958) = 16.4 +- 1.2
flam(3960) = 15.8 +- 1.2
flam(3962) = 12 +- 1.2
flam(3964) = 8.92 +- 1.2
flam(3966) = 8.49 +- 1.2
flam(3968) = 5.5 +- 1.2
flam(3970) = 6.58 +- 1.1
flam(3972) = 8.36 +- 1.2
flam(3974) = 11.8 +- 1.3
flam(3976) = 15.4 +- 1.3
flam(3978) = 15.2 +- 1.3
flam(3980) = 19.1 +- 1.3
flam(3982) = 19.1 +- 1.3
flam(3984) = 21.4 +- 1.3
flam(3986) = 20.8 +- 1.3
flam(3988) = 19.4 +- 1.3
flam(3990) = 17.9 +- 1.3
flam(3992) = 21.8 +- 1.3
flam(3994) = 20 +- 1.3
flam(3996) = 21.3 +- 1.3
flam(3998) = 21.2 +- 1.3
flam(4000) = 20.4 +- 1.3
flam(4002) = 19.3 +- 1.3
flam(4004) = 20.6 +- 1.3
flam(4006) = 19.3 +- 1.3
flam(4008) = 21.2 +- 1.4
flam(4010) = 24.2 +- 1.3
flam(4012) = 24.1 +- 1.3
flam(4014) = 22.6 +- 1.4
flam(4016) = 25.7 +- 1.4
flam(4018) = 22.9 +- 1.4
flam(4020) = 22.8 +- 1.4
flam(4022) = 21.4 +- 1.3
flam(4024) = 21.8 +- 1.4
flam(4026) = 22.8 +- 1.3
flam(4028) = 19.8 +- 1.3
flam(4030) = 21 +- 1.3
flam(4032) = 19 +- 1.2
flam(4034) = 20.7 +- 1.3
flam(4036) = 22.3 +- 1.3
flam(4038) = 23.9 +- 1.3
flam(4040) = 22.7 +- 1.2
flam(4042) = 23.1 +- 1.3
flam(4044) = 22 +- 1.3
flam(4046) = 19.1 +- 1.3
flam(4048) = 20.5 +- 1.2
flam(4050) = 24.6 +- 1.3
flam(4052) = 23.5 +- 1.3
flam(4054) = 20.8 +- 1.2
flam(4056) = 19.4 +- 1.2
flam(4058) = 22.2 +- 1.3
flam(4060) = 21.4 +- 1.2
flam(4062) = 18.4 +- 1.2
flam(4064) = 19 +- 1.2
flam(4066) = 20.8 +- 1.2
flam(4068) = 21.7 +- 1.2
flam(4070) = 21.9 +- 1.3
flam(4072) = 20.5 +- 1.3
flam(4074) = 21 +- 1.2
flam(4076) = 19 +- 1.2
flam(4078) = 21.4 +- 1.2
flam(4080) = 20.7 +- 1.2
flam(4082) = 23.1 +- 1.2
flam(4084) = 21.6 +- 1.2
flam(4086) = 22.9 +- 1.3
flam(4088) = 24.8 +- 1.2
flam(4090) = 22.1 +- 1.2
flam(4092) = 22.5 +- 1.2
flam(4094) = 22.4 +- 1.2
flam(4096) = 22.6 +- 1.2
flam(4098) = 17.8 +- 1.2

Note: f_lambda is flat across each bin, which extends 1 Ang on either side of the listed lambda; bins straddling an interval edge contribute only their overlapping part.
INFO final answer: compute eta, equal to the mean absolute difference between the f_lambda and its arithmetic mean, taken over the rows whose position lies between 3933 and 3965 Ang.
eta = 2.9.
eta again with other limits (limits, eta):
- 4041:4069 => 1.5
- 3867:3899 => 1.6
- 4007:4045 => 1.2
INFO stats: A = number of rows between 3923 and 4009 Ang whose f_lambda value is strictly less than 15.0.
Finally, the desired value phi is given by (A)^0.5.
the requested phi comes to 4.4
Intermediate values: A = 19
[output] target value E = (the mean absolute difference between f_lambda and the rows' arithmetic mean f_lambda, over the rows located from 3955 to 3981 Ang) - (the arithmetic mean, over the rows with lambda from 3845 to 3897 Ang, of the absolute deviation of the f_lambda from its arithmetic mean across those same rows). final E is 2.3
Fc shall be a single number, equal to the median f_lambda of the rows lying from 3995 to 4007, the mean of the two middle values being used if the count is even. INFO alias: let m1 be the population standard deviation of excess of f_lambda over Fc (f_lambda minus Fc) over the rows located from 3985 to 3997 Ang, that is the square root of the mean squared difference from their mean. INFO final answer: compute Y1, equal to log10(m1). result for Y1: 0.11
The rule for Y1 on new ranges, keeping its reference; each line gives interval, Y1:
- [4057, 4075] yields 0.09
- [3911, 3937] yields 0.61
